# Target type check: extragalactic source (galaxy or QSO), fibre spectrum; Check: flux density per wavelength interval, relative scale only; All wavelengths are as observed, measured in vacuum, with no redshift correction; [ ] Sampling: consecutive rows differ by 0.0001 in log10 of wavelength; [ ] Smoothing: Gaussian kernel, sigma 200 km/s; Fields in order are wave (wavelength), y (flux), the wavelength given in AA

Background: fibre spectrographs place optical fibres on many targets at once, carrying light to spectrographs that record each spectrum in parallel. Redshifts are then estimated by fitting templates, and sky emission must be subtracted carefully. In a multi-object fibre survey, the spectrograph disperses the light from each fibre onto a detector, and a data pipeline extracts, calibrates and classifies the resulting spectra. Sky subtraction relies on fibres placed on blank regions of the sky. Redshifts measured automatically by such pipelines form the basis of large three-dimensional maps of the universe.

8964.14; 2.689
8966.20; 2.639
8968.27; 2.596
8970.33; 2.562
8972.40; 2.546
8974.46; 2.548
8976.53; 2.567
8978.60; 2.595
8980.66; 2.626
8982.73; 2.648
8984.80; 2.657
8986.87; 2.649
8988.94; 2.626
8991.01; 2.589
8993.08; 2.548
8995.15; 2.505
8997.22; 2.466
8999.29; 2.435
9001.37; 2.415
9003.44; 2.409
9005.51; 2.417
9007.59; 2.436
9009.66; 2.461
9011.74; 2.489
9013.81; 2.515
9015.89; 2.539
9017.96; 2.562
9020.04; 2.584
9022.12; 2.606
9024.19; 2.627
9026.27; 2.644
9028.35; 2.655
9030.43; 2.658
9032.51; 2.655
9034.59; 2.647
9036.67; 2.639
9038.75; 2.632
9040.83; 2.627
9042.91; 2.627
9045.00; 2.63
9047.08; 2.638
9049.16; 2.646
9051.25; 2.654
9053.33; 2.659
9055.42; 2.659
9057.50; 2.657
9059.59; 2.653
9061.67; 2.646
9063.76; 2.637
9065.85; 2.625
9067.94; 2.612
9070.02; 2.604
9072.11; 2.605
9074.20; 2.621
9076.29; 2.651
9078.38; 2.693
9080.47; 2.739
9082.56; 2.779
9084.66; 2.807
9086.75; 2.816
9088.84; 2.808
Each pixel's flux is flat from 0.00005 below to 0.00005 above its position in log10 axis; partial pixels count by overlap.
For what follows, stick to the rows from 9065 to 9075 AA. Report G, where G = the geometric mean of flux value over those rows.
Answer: 2.61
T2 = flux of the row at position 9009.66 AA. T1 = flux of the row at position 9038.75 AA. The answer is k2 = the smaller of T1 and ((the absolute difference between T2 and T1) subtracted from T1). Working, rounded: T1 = 2.632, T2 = 2.461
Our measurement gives 2.46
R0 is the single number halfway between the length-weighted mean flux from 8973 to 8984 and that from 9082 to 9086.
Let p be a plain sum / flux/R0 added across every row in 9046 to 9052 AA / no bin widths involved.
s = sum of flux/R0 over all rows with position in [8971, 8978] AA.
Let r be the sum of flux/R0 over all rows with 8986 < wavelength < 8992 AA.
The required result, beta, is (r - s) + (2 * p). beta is 5.97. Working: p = 2.95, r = 2.92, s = 2.84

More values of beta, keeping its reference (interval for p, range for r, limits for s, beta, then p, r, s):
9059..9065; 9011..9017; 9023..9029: 5.75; 2.95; 2.80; 2.94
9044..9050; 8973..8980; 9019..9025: 5.83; 2.94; 2.86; 2.90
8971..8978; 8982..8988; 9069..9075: 5.73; 2.84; 2.95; 2.91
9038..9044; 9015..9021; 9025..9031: 5.75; 2.93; 2.85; 2.95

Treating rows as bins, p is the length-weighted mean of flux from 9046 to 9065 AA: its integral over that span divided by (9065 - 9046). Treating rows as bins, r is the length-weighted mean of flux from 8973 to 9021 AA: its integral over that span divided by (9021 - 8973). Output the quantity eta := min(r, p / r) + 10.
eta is 11.0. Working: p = 2.65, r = 2.53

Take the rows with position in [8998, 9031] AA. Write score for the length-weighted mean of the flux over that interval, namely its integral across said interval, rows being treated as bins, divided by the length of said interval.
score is 2.53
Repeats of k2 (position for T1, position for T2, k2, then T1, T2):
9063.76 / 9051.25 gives 2.62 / 2.637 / 2.654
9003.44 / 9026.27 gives 2.17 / 2.409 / 2.644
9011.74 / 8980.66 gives 2.35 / 2.489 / 2.626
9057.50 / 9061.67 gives 2.65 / 2.657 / 2.646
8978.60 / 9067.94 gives 2.58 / 2.595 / 2.612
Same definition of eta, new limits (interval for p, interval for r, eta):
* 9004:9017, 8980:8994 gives 10.9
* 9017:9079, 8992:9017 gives 11.1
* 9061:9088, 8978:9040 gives 11.0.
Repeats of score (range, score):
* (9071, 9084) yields 2.68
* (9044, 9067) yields 2.65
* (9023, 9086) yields 2.65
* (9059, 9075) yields 2.63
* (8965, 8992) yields 2.60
